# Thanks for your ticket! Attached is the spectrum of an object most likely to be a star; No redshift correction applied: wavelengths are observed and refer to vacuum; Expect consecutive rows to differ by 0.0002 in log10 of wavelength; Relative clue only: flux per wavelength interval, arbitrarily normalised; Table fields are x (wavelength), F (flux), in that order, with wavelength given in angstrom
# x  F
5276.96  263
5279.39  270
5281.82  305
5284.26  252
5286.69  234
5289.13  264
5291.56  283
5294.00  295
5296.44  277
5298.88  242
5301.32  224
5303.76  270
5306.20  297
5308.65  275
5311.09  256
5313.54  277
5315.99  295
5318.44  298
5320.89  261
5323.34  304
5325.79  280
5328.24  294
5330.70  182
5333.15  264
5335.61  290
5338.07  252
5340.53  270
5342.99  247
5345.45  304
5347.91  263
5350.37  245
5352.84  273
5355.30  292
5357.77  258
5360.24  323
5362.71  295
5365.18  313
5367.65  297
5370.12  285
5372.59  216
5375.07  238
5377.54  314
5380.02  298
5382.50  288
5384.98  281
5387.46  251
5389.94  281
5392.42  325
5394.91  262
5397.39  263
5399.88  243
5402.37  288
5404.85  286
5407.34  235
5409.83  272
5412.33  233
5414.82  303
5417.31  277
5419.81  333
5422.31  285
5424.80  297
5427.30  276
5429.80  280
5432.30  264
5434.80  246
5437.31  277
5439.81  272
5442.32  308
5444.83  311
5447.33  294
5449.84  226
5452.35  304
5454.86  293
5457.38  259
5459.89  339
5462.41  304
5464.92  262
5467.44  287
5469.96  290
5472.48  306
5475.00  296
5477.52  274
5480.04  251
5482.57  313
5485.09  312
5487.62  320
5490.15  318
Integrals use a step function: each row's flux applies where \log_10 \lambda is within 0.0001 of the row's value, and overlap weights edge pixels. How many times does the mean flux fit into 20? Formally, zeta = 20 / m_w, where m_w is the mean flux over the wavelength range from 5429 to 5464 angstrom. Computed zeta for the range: 0.0704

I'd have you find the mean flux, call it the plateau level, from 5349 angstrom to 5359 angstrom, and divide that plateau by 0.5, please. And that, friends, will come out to 534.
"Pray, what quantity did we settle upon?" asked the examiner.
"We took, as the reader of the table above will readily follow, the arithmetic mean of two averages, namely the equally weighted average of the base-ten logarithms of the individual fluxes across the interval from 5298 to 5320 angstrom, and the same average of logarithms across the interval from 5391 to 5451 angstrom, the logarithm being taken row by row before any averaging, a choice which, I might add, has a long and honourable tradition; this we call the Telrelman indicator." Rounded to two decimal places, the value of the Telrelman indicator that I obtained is 2.44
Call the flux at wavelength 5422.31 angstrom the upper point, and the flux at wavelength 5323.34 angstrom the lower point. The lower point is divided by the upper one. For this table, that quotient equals 1.07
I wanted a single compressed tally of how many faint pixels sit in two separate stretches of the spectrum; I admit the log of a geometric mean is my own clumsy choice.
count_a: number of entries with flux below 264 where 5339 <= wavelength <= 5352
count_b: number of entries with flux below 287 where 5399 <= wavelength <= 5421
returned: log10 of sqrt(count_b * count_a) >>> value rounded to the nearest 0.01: 0.63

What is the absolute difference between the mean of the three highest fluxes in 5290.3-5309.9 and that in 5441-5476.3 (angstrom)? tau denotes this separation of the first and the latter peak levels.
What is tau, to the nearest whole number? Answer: 28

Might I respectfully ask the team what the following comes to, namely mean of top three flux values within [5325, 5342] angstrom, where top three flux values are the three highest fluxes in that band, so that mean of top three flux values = 288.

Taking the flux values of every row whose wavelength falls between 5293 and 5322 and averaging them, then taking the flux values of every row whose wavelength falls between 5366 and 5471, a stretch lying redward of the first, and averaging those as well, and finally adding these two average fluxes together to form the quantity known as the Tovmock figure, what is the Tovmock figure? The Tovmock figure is 552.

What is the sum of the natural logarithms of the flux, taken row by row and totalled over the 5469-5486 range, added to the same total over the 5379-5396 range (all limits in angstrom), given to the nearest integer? 79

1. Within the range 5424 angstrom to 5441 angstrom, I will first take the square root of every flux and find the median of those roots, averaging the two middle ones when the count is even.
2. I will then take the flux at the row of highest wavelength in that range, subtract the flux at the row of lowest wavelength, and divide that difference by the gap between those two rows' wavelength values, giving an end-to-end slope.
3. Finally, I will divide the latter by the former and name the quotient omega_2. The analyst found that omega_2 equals -0.10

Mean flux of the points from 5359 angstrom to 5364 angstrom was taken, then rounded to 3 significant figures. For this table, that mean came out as 309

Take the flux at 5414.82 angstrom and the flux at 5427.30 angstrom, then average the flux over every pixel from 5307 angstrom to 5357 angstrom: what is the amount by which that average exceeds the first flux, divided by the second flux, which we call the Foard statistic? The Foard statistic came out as -0.12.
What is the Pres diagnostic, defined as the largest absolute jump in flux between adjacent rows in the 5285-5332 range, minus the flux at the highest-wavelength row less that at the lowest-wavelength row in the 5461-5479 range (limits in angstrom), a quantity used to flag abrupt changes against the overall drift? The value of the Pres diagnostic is 142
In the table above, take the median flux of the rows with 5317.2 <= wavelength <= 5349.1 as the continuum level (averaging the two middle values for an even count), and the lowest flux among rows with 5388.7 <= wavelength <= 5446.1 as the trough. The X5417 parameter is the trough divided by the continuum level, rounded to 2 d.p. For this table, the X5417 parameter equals 0.86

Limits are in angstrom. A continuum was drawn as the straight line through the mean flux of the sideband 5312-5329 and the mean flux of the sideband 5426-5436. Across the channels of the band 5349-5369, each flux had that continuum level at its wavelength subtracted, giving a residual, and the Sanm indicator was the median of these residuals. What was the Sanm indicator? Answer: 14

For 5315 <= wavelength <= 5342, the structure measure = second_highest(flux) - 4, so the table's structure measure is 294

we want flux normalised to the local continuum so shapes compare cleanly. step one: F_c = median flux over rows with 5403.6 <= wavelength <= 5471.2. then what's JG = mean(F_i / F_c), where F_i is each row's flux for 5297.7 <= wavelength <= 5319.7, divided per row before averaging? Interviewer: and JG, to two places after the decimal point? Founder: 0.95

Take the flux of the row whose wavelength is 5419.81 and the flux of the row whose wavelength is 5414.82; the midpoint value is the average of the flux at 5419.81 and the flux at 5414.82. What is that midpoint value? 318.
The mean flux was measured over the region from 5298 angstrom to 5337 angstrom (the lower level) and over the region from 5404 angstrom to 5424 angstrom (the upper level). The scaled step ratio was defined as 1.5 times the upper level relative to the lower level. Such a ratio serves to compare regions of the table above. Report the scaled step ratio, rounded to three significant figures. 1.55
